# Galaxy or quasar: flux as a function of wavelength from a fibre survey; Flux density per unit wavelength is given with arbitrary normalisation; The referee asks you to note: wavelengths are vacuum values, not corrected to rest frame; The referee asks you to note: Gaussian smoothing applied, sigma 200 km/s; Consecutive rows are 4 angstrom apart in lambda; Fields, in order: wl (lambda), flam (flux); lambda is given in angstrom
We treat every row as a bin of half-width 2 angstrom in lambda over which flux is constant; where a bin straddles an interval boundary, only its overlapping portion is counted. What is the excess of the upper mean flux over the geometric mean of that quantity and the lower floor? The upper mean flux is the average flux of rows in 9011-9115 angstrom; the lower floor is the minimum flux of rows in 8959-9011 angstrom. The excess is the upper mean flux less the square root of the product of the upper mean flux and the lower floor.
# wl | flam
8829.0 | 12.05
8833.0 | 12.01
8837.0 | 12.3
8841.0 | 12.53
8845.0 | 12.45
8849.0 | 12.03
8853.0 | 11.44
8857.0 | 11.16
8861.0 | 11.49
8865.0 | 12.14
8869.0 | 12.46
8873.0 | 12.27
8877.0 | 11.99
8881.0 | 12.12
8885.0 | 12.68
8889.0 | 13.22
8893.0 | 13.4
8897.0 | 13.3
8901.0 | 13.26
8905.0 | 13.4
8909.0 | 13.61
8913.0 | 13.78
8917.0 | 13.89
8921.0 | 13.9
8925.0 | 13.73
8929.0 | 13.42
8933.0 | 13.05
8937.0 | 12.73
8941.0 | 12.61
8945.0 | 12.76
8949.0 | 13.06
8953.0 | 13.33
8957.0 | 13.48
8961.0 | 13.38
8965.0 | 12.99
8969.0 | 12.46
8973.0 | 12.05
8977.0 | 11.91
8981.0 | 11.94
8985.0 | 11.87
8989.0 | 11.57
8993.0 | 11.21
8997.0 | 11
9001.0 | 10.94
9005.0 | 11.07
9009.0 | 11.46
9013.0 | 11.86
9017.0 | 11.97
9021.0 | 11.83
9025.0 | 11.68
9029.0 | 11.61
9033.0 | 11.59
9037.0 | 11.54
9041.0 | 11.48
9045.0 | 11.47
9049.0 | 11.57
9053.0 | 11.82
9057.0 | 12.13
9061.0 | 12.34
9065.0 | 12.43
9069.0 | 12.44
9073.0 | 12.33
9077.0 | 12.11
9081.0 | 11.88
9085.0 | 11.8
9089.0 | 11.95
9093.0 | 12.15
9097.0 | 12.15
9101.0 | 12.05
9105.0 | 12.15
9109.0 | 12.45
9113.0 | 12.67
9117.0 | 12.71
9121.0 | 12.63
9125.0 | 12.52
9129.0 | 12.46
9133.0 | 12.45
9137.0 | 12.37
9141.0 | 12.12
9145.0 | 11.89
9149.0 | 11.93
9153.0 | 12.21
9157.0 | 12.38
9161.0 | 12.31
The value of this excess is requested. 0.53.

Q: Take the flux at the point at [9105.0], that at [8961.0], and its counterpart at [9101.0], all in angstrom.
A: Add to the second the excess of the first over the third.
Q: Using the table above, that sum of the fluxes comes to 13.5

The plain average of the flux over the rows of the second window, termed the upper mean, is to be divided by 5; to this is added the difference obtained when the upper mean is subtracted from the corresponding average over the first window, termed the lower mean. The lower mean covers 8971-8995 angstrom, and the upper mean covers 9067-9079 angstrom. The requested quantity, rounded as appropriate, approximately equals 1.9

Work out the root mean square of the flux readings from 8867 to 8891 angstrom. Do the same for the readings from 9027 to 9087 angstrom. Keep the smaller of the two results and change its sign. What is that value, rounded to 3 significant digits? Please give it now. -11.9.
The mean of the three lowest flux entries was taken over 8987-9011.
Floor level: 11.0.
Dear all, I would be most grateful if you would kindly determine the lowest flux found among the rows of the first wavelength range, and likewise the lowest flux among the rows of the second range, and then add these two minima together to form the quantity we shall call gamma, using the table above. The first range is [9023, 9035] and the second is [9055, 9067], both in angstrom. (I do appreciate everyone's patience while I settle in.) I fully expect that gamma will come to 23.7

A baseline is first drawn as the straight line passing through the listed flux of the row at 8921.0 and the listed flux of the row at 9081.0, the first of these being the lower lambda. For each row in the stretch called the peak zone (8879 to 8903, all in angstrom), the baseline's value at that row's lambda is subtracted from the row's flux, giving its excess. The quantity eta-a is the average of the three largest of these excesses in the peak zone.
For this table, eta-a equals -0.88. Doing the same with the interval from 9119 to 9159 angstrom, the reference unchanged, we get 1.32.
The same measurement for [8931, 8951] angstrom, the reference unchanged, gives -0.67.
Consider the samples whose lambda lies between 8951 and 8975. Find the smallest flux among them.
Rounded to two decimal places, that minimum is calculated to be 12.05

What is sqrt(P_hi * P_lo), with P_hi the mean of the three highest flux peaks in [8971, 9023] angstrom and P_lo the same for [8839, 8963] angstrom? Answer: 12.9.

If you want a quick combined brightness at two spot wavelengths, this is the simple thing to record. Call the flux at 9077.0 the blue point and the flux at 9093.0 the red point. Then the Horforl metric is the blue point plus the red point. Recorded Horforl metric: 24.3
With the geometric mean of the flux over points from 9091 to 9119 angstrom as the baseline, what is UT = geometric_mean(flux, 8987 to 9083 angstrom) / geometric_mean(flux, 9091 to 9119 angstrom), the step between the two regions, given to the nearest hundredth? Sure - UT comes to 0.95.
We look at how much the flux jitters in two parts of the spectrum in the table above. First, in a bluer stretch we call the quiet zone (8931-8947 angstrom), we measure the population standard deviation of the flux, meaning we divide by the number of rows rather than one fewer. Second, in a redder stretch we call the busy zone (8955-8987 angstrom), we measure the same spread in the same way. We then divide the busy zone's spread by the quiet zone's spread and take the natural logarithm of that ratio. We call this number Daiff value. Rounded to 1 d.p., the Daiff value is 1.4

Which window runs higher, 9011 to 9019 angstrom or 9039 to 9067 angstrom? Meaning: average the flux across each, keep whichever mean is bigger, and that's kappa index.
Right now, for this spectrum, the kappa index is 11.9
